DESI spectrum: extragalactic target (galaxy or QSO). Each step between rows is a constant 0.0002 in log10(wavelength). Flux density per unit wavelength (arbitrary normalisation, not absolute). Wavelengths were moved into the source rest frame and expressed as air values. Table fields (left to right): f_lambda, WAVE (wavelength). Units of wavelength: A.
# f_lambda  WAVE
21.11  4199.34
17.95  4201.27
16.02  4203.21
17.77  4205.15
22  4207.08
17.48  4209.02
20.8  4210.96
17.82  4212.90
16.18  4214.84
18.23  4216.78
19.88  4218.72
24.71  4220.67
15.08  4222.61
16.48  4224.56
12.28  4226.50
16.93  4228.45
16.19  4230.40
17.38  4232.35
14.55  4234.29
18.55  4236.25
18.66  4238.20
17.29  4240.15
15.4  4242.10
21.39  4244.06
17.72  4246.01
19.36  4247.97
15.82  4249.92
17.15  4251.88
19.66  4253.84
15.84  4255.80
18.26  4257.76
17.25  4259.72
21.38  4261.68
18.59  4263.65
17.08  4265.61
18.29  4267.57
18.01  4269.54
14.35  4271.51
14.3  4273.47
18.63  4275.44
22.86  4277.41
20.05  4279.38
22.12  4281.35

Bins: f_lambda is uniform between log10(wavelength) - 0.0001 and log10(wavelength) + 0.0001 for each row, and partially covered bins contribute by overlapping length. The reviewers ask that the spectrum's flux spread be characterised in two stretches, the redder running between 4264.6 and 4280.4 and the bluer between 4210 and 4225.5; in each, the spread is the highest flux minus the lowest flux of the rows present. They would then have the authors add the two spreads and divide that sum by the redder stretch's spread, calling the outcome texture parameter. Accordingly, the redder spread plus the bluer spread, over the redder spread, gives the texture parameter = 2.1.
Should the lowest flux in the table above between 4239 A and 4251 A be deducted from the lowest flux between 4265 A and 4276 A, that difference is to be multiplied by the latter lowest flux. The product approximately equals -16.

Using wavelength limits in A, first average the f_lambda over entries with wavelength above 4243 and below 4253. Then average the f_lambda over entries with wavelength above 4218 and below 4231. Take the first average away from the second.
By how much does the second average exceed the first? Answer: -0.9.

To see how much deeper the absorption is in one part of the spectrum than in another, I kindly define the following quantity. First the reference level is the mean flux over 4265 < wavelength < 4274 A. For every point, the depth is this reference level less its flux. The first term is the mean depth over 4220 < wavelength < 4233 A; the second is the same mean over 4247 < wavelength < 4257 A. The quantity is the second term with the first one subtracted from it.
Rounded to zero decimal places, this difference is -1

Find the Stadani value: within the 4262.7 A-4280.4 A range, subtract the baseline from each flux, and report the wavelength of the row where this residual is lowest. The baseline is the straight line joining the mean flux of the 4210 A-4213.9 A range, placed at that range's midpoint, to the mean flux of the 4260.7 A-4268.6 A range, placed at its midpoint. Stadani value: 4273.47 A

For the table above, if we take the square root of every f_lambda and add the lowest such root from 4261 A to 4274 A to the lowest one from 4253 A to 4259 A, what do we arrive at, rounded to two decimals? 7.76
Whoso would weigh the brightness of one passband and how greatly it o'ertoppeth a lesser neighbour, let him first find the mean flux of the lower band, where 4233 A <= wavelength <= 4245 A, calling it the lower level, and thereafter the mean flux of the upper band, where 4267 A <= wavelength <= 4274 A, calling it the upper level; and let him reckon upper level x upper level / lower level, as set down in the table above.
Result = 15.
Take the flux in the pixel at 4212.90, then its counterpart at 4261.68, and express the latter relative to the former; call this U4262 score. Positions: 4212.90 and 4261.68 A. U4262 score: 1.2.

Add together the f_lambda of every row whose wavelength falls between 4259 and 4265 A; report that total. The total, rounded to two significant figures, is 57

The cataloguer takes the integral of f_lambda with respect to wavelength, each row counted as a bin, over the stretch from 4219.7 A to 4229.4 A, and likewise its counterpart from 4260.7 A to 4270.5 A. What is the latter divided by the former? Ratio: 1.10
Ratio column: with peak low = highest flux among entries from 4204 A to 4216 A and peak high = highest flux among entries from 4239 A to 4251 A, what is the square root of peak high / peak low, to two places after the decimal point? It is 0.99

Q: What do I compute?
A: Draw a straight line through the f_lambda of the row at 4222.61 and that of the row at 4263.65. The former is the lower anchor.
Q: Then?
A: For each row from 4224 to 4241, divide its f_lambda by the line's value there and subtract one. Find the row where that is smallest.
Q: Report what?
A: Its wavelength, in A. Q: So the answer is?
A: 4226.50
